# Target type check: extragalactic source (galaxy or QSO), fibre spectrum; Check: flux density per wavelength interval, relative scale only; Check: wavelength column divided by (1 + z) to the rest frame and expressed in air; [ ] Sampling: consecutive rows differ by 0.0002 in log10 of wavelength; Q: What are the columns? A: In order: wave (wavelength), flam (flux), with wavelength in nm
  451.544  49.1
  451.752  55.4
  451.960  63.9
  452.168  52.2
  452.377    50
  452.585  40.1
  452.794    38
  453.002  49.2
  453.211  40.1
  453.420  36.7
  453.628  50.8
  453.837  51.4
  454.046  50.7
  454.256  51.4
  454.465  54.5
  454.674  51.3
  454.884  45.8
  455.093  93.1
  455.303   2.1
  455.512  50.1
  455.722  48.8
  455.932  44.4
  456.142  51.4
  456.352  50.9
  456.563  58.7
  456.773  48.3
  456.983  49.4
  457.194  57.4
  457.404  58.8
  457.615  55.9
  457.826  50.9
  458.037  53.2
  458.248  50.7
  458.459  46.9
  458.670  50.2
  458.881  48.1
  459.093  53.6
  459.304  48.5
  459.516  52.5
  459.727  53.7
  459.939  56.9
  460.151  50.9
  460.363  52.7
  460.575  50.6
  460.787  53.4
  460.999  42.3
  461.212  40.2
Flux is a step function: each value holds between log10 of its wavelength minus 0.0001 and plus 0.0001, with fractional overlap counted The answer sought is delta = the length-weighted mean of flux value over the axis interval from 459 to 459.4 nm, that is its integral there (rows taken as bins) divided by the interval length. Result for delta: 51.1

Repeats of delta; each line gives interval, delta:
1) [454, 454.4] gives 51.4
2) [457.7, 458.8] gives 50.4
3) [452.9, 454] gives 45.9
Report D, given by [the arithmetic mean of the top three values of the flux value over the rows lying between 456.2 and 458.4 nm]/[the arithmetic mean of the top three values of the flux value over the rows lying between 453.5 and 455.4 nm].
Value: 0.88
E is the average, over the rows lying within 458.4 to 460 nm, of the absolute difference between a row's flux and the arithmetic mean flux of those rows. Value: 2.9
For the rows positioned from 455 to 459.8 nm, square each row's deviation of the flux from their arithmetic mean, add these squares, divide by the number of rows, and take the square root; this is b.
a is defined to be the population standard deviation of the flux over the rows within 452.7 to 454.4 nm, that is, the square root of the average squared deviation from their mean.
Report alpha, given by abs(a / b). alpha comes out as 0.4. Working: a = 6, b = 13.9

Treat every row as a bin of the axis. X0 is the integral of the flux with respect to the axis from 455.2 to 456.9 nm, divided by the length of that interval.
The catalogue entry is 44.5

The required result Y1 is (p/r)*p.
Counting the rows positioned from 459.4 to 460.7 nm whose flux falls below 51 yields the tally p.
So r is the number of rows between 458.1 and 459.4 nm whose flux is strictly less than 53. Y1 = 0.8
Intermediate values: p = 2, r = 5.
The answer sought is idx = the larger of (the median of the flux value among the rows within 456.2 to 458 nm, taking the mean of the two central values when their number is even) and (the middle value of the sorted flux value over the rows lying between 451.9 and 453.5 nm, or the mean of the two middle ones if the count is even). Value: 53.4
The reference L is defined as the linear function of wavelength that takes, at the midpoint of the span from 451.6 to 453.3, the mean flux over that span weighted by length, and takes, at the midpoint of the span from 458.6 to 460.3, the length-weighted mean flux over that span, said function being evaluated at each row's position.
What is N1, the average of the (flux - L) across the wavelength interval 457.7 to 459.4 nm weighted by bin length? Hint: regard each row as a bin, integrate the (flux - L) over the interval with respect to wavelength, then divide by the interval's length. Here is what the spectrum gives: -1.1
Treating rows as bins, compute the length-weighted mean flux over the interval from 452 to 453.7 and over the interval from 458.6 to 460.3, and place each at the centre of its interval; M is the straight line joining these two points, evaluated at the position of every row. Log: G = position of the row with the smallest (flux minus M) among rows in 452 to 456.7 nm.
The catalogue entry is 455.303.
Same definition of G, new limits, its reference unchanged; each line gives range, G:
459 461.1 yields 460.999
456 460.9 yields 458.459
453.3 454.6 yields 453.420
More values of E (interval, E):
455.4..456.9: 2.8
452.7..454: 6.1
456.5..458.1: 3.6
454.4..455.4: 20.3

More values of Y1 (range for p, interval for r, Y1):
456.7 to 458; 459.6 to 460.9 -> 3.0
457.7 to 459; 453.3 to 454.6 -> 5.0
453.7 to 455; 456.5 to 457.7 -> 2.0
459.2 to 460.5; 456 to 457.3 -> 1.0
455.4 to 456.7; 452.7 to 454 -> 2.7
